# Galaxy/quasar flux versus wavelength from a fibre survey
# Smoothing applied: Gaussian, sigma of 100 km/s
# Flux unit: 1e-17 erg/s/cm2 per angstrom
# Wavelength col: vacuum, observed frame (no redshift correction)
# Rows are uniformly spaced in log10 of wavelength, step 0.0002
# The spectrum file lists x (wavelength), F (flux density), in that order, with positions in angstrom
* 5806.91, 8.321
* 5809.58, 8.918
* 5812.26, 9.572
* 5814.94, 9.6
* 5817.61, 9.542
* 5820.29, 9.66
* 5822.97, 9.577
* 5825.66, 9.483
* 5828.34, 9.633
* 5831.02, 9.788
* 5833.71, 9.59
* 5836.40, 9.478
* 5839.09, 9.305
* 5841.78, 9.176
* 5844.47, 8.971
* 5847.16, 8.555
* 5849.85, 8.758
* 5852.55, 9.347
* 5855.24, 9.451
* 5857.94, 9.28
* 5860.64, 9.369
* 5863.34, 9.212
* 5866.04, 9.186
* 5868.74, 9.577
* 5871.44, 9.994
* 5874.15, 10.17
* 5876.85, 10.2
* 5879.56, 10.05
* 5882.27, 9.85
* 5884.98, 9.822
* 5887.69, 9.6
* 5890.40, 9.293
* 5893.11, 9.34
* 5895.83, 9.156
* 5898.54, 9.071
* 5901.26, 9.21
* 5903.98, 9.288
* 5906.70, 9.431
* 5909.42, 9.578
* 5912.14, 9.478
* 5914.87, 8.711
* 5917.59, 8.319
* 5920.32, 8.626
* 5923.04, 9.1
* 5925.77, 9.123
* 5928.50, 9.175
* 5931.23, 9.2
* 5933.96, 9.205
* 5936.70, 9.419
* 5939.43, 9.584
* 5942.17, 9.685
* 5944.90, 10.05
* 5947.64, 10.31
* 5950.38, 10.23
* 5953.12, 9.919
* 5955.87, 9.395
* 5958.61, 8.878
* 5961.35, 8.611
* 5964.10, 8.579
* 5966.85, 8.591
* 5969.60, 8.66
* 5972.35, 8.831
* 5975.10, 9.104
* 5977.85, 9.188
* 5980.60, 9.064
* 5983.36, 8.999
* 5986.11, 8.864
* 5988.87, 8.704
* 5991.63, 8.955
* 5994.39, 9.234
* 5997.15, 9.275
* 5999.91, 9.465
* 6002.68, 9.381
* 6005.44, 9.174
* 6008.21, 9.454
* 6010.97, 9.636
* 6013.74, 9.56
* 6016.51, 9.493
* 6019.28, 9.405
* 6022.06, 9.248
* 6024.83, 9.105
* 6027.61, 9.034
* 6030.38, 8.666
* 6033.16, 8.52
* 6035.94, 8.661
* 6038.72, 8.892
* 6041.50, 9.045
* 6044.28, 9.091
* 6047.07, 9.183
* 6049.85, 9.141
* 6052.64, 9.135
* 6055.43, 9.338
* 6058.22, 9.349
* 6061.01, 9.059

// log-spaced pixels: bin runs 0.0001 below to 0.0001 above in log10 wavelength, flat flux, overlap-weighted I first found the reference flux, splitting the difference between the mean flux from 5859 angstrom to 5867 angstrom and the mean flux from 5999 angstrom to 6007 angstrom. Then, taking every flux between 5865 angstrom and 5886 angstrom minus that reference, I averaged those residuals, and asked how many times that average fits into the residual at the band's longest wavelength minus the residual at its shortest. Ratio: 1.1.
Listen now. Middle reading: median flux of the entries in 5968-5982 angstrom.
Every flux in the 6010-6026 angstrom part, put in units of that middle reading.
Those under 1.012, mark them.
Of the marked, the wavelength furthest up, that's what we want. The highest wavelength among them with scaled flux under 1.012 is 6024.83 angstrom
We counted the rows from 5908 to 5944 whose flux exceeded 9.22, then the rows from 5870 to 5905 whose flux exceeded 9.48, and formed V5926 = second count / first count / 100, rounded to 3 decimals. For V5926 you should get 0.014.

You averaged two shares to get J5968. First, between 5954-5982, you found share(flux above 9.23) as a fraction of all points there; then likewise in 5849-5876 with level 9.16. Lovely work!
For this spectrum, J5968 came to 0.50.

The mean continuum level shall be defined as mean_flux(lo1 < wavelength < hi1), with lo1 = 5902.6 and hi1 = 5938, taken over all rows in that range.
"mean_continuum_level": 9.13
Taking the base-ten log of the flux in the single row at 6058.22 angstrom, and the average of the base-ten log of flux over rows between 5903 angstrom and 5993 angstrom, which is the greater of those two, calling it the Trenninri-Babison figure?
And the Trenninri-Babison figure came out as 0.971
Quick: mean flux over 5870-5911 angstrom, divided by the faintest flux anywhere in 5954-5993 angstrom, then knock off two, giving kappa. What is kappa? -0.881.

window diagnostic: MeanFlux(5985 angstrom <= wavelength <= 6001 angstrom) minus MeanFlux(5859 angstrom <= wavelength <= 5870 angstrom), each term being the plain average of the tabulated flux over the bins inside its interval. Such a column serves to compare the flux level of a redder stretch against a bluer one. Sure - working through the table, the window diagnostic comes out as -0.3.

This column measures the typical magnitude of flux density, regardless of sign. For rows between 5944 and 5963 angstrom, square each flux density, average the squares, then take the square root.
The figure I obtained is 9.6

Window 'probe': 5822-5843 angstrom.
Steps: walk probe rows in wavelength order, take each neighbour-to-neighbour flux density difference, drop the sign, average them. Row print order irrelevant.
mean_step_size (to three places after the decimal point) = 0.144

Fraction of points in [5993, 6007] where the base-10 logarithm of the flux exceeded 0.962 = 1.0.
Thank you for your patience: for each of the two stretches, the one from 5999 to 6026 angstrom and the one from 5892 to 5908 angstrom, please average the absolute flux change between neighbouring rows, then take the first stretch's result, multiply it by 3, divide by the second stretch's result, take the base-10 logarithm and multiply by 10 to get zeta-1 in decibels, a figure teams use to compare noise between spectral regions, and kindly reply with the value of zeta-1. 5.3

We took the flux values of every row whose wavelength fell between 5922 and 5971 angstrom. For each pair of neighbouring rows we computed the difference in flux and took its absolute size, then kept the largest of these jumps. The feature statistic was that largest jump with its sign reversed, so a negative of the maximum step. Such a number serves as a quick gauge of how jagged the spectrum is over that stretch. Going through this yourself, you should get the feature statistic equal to -0.52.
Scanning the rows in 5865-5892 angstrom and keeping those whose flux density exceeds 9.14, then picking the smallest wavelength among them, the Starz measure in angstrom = 5866.04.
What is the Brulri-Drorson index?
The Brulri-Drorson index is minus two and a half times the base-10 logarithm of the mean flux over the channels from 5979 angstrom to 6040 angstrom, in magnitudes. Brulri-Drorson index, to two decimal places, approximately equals -2.40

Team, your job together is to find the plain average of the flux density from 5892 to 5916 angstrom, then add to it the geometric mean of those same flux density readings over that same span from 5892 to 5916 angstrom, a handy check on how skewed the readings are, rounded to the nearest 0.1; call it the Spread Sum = 18.5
